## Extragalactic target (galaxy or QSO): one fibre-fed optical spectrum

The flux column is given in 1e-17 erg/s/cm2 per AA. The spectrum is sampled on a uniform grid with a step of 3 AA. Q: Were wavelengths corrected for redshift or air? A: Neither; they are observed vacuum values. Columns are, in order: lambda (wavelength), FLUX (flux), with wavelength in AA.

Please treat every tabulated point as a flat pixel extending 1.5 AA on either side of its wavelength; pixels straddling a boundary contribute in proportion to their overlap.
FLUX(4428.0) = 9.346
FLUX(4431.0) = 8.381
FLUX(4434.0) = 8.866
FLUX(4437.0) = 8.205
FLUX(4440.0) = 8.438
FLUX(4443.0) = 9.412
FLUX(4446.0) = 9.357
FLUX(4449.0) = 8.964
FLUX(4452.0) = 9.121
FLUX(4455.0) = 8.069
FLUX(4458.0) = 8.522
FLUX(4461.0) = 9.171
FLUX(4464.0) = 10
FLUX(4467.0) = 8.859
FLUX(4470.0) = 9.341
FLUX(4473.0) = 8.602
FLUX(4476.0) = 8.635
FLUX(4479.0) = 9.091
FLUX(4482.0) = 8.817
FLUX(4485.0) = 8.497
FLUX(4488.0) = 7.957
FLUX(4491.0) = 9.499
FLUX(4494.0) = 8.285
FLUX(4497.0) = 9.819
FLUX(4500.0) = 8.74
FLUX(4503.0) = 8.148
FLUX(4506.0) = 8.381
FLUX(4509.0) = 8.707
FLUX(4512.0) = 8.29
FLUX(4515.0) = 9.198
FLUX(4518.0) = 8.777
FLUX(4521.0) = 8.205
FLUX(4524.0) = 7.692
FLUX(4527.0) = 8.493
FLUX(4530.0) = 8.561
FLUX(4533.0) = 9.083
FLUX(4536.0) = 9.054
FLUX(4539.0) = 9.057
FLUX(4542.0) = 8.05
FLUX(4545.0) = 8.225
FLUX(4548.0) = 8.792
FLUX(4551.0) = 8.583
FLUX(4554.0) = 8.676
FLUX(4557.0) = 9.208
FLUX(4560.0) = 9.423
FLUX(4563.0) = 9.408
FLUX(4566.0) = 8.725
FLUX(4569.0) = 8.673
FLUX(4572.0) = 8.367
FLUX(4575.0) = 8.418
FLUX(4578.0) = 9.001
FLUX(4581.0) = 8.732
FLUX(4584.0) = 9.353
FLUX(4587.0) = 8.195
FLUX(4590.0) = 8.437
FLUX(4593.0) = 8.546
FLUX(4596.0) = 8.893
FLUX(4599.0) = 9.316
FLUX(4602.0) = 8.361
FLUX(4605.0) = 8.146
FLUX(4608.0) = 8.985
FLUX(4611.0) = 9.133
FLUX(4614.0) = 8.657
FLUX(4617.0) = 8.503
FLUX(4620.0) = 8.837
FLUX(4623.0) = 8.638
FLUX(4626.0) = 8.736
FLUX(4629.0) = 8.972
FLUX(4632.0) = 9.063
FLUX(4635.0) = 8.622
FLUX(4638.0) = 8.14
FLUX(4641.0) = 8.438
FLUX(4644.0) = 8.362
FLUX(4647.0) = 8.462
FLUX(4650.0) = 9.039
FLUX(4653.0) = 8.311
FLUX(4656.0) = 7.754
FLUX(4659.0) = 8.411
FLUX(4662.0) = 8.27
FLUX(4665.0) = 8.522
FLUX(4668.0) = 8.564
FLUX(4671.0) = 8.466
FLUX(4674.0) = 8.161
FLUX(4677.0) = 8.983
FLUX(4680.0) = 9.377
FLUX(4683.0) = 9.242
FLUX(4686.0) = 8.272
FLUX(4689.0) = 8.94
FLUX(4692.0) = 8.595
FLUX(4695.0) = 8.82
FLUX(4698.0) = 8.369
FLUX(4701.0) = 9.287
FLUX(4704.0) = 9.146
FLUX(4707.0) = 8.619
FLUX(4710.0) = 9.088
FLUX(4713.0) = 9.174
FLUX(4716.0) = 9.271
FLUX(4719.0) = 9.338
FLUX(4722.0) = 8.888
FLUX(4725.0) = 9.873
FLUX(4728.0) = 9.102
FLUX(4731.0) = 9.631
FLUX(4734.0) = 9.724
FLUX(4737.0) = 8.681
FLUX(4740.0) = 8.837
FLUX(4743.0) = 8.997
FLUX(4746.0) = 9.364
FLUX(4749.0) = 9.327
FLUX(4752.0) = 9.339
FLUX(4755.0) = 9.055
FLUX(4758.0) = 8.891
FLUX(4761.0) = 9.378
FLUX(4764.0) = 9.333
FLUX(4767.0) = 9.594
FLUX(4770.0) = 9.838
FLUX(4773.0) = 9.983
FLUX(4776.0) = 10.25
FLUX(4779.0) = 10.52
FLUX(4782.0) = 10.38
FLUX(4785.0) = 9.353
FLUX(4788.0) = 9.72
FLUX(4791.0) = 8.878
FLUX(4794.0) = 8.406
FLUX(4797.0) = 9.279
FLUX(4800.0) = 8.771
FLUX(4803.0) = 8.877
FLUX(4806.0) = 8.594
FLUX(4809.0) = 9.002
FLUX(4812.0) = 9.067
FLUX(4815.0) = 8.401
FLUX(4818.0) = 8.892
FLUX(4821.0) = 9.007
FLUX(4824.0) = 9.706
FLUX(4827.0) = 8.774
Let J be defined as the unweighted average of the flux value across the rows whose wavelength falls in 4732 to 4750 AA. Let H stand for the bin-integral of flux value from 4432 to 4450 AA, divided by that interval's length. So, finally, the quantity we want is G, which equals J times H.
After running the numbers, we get 81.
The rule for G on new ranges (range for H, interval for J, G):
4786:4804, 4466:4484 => 80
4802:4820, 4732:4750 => 81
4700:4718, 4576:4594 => 79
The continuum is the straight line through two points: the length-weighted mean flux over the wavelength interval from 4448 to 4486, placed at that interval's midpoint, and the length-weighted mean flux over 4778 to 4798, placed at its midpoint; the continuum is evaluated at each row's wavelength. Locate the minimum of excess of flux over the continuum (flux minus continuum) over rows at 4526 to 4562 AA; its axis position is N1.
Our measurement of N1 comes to 4542.0 AA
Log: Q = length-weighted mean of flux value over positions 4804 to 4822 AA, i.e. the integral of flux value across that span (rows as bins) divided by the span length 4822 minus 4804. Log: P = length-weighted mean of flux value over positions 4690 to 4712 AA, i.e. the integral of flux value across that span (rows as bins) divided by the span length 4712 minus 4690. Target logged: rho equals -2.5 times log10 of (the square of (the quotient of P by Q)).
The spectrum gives -0.008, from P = 8.86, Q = 8.8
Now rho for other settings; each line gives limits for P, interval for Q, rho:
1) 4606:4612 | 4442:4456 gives 0.006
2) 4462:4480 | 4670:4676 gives -0.183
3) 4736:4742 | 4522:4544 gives -0.058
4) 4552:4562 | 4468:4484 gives -0.050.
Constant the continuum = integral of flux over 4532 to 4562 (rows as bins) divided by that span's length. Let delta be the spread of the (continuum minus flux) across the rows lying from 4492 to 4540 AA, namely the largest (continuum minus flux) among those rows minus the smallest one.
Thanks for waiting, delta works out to 2.1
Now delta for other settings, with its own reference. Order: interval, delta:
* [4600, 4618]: 1.0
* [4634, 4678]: 1.3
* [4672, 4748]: 1.7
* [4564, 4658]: 1.6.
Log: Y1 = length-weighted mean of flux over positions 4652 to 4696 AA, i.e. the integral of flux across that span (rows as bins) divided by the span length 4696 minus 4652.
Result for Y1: 8.58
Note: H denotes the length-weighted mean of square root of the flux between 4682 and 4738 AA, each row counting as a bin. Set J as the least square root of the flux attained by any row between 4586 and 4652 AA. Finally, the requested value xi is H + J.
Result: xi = 5.86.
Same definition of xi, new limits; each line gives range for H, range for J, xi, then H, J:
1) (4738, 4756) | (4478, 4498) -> 5.84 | 3.02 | 2.82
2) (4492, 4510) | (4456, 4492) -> 5.77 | 2.95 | 2.82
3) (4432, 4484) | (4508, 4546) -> 5.76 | 2.98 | 2.77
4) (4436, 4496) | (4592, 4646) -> 5.83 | 2.97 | 2.85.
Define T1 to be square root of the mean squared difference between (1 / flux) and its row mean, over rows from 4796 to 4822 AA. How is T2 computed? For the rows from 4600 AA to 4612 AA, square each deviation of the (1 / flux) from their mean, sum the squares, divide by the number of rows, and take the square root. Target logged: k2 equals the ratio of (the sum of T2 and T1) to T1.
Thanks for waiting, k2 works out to 2.7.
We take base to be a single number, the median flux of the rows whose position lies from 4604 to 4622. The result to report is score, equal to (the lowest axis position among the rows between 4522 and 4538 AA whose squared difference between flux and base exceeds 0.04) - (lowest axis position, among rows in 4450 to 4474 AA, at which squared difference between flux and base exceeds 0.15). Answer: 69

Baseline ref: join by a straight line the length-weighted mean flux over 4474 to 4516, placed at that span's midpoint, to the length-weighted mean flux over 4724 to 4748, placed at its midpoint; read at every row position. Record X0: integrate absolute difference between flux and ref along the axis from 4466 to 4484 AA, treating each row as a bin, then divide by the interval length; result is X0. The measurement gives 0.26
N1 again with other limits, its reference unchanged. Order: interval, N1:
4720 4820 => 4815.0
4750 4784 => 4758.0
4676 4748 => 4686.0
